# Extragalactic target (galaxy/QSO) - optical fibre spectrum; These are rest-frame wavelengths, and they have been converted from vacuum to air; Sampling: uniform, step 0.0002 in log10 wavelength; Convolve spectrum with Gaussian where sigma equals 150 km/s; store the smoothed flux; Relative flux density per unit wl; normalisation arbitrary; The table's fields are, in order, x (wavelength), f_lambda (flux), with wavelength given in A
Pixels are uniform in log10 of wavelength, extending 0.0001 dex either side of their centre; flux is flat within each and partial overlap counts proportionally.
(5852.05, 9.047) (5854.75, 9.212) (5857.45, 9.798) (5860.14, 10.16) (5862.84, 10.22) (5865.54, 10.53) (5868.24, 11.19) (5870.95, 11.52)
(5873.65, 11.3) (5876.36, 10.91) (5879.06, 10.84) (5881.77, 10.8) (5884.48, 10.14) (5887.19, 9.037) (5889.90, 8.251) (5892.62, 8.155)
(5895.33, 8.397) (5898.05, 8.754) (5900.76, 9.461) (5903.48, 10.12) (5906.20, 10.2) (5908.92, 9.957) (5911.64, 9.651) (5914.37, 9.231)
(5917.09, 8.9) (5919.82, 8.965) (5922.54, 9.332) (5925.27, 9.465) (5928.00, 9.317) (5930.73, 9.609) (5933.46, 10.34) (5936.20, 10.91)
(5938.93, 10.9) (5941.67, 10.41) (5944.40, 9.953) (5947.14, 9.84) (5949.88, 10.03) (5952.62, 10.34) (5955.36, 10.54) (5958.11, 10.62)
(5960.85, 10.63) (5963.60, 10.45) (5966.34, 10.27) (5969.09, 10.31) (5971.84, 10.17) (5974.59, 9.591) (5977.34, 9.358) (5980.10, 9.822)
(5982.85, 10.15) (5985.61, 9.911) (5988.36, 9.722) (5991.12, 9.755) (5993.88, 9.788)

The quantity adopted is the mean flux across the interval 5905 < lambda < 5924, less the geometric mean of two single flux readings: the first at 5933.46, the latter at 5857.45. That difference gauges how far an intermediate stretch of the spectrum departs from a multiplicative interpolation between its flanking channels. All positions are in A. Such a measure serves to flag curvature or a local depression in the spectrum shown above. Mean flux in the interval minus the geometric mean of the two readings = -0.6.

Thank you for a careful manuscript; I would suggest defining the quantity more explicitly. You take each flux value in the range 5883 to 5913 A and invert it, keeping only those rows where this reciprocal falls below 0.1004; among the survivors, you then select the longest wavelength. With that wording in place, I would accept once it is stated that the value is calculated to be 5906.20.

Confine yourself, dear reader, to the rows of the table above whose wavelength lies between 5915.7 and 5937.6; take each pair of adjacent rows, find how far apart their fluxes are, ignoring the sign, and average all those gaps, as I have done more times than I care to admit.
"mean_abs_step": 0.33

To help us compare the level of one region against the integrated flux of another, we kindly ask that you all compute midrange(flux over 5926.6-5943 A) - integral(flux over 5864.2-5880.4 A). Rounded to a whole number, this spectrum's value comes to -169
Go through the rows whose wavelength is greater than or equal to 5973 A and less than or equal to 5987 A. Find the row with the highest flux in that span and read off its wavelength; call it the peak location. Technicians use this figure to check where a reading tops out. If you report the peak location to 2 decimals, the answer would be 5982.85 A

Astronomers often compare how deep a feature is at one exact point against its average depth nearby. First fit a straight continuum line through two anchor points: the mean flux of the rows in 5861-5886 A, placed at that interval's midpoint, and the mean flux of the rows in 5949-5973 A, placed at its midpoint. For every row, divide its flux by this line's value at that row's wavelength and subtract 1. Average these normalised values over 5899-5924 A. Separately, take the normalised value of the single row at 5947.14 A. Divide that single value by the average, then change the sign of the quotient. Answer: -0.6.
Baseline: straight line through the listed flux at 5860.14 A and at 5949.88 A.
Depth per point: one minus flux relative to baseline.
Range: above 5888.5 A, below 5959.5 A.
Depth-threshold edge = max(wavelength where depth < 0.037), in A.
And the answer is 5958.11 A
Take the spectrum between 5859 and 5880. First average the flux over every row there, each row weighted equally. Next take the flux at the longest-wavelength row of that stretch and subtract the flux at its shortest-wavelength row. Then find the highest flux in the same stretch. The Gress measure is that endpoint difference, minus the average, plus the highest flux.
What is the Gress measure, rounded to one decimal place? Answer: 1.4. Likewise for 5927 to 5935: 1.6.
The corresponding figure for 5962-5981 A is -0.2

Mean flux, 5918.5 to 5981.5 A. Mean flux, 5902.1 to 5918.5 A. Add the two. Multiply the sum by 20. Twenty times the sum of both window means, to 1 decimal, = 394.5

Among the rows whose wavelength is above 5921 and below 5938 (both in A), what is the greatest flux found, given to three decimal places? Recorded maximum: 10.910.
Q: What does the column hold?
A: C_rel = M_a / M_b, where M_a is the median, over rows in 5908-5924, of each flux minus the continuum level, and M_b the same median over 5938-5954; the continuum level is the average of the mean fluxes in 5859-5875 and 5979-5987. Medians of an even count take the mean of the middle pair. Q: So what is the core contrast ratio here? 5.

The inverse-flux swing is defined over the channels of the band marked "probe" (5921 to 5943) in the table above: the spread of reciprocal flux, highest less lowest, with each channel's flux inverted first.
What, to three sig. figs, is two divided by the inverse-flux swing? 128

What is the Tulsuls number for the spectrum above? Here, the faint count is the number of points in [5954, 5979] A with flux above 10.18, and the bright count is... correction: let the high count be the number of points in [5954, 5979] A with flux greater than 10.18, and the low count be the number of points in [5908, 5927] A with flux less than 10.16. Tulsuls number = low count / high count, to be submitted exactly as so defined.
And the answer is 1.2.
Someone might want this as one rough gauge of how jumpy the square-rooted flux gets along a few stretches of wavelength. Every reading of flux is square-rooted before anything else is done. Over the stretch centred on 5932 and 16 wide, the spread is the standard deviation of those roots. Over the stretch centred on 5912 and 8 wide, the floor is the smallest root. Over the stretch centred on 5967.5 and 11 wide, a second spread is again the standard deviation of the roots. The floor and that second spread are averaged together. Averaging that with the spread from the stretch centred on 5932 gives 0.82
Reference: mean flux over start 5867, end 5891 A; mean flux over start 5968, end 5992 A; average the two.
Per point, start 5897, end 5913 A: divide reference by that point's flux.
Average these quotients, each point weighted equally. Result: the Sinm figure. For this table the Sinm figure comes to 1.05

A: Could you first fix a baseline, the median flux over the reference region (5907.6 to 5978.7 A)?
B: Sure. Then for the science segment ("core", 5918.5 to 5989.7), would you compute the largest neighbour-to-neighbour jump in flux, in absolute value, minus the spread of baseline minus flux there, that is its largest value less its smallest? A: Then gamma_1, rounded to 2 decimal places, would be -1.21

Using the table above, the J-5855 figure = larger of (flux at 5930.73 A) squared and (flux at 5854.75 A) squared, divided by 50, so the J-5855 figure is 1.85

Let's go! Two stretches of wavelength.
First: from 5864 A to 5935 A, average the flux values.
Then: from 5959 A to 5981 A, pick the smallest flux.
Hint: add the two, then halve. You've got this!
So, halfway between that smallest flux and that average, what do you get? 9.57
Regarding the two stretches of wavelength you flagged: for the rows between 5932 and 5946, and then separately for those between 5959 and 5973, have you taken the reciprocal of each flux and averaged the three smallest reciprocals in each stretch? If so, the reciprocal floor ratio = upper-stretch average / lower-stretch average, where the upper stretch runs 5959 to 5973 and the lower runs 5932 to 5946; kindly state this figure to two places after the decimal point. 1.03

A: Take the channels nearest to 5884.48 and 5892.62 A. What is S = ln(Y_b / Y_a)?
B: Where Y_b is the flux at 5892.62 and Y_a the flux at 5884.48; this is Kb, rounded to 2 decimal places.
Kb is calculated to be -0.22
